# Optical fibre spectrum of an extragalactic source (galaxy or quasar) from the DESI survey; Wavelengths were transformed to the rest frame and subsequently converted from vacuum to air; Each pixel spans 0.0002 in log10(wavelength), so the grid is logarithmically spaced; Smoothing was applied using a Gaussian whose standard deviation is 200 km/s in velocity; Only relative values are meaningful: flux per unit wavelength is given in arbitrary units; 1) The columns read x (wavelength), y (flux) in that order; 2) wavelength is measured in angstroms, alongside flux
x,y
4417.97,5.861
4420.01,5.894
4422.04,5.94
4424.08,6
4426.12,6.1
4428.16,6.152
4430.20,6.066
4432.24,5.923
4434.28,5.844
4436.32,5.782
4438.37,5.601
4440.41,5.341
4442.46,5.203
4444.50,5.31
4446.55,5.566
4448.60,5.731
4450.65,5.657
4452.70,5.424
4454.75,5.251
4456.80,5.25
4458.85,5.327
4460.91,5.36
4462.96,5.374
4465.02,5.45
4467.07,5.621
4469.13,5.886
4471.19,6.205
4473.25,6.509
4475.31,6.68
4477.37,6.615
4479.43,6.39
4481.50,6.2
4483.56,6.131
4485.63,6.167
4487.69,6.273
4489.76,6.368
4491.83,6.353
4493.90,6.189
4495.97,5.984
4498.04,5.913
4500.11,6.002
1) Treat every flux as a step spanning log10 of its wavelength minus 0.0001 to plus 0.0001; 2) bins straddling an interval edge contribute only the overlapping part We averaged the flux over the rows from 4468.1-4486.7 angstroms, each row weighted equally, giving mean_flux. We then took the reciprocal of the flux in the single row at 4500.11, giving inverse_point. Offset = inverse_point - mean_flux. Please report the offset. -6.1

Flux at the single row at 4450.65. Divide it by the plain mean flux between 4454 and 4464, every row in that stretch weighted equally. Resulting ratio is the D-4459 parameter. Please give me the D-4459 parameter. 1.06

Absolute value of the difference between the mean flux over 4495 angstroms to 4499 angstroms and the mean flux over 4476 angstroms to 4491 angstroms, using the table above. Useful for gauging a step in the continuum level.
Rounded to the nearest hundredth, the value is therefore 0.36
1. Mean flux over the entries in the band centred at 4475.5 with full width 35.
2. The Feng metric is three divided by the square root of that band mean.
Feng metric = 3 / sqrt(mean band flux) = 1.22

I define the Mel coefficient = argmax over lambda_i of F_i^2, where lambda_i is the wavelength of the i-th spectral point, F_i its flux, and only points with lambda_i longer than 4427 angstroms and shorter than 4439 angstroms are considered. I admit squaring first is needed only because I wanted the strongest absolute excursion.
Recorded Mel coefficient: 4428.16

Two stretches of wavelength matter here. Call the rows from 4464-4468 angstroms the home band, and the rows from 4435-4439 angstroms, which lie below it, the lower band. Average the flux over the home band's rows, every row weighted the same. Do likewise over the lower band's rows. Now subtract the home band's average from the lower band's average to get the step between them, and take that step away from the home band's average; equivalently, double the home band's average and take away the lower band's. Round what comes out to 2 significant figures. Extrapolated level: 5.4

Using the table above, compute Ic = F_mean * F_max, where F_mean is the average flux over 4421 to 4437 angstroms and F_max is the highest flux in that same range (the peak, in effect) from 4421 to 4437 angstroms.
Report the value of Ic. 36.8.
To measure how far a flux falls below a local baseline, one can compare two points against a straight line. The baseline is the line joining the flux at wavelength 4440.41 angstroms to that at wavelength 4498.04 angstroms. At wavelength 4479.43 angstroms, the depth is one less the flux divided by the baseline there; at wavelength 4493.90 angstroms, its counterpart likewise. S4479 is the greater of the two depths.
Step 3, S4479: -0.054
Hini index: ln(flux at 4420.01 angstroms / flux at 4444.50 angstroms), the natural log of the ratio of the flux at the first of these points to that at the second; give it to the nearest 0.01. 0.10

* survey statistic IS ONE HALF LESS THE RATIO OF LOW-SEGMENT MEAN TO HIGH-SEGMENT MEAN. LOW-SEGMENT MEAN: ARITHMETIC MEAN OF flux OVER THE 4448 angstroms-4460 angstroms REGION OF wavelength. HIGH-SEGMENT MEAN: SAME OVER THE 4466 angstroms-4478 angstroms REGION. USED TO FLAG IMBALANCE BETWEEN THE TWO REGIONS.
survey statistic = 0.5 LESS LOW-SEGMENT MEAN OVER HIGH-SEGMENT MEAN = -0.37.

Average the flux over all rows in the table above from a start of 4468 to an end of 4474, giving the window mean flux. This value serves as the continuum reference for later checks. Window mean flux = 6.2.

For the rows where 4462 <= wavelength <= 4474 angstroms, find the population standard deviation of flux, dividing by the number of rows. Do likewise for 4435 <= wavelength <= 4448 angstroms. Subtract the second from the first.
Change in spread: 0.2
